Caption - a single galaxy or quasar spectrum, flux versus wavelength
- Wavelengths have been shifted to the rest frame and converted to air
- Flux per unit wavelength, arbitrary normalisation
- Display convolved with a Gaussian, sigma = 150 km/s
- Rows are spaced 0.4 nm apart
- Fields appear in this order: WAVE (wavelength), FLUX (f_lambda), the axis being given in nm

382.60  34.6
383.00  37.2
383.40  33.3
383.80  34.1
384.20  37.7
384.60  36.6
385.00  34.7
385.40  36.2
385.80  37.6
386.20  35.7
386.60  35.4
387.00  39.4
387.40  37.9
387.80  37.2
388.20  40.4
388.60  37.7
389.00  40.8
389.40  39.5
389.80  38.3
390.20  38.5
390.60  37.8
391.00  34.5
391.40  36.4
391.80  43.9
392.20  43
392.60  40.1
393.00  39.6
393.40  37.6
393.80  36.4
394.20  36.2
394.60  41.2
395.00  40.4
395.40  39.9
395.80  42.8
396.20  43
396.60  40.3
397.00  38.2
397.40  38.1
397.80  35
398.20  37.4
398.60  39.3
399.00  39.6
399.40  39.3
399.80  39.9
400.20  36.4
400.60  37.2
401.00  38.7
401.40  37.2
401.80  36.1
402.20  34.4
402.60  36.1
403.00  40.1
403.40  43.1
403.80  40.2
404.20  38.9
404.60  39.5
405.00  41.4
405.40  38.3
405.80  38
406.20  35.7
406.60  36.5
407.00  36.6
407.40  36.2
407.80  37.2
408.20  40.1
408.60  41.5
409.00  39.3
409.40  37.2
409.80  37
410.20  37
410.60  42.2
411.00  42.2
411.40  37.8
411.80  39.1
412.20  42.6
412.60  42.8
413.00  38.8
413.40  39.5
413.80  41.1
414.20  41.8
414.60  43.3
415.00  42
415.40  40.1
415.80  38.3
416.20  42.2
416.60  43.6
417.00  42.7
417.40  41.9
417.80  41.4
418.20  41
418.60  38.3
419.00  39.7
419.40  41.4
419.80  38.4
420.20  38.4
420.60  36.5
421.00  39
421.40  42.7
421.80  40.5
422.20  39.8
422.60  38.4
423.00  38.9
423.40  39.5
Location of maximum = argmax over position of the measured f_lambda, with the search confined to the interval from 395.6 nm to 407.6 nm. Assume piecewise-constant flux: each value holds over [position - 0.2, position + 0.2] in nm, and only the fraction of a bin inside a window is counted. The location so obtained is 403.40 nm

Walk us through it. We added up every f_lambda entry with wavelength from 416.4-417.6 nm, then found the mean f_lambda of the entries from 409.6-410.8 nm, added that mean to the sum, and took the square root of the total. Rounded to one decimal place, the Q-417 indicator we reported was 12.9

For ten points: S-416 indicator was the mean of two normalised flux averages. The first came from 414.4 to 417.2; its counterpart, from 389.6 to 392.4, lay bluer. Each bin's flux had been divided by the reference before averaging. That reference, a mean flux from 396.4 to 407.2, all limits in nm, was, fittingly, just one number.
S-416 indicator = 1.06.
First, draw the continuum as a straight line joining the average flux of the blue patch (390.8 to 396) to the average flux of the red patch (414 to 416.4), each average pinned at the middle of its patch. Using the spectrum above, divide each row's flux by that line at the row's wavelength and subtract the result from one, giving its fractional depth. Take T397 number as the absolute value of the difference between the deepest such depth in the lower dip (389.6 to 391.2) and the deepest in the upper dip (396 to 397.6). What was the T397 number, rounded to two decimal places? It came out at 0.08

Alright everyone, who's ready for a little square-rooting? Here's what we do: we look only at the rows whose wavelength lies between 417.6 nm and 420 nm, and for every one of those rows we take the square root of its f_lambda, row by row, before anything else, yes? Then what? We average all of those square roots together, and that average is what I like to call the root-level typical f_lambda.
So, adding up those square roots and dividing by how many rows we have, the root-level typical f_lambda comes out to 6.33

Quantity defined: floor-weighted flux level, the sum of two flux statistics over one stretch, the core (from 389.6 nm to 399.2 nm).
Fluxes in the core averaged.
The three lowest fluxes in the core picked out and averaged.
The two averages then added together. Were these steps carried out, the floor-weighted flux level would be 74.3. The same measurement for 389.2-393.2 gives 75.4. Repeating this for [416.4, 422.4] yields 78.1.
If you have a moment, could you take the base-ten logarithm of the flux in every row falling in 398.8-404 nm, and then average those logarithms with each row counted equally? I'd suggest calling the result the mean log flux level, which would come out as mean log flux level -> 1.583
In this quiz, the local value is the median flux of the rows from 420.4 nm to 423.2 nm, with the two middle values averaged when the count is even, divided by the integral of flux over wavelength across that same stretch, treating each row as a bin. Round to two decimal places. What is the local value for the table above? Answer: 0.35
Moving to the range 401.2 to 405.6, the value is 0.23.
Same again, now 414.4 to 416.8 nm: 0.42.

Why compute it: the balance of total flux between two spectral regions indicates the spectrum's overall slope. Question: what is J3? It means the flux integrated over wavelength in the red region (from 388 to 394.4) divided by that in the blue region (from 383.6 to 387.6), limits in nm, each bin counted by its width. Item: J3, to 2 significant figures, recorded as 1.7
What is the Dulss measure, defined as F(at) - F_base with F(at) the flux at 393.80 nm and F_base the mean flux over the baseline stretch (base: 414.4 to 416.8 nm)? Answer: -5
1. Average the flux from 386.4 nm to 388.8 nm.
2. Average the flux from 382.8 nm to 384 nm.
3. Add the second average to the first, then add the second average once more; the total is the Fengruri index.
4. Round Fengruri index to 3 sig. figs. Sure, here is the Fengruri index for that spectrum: 108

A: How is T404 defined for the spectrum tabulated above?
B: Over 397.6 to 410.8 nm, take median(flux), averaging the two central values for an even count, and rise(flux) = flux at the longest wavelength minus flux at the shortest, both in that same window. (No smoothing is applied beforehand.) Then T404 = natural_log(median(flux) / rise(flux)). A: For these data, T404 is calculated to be 1.66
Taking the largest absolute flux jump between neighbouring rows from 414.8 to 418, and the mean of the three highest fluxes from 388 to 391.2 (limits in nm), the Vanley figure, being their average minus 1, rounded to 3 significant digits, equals 21.1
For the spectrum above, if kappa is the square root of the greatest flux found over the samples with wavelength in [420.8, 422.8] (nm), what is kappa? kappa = 6.53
